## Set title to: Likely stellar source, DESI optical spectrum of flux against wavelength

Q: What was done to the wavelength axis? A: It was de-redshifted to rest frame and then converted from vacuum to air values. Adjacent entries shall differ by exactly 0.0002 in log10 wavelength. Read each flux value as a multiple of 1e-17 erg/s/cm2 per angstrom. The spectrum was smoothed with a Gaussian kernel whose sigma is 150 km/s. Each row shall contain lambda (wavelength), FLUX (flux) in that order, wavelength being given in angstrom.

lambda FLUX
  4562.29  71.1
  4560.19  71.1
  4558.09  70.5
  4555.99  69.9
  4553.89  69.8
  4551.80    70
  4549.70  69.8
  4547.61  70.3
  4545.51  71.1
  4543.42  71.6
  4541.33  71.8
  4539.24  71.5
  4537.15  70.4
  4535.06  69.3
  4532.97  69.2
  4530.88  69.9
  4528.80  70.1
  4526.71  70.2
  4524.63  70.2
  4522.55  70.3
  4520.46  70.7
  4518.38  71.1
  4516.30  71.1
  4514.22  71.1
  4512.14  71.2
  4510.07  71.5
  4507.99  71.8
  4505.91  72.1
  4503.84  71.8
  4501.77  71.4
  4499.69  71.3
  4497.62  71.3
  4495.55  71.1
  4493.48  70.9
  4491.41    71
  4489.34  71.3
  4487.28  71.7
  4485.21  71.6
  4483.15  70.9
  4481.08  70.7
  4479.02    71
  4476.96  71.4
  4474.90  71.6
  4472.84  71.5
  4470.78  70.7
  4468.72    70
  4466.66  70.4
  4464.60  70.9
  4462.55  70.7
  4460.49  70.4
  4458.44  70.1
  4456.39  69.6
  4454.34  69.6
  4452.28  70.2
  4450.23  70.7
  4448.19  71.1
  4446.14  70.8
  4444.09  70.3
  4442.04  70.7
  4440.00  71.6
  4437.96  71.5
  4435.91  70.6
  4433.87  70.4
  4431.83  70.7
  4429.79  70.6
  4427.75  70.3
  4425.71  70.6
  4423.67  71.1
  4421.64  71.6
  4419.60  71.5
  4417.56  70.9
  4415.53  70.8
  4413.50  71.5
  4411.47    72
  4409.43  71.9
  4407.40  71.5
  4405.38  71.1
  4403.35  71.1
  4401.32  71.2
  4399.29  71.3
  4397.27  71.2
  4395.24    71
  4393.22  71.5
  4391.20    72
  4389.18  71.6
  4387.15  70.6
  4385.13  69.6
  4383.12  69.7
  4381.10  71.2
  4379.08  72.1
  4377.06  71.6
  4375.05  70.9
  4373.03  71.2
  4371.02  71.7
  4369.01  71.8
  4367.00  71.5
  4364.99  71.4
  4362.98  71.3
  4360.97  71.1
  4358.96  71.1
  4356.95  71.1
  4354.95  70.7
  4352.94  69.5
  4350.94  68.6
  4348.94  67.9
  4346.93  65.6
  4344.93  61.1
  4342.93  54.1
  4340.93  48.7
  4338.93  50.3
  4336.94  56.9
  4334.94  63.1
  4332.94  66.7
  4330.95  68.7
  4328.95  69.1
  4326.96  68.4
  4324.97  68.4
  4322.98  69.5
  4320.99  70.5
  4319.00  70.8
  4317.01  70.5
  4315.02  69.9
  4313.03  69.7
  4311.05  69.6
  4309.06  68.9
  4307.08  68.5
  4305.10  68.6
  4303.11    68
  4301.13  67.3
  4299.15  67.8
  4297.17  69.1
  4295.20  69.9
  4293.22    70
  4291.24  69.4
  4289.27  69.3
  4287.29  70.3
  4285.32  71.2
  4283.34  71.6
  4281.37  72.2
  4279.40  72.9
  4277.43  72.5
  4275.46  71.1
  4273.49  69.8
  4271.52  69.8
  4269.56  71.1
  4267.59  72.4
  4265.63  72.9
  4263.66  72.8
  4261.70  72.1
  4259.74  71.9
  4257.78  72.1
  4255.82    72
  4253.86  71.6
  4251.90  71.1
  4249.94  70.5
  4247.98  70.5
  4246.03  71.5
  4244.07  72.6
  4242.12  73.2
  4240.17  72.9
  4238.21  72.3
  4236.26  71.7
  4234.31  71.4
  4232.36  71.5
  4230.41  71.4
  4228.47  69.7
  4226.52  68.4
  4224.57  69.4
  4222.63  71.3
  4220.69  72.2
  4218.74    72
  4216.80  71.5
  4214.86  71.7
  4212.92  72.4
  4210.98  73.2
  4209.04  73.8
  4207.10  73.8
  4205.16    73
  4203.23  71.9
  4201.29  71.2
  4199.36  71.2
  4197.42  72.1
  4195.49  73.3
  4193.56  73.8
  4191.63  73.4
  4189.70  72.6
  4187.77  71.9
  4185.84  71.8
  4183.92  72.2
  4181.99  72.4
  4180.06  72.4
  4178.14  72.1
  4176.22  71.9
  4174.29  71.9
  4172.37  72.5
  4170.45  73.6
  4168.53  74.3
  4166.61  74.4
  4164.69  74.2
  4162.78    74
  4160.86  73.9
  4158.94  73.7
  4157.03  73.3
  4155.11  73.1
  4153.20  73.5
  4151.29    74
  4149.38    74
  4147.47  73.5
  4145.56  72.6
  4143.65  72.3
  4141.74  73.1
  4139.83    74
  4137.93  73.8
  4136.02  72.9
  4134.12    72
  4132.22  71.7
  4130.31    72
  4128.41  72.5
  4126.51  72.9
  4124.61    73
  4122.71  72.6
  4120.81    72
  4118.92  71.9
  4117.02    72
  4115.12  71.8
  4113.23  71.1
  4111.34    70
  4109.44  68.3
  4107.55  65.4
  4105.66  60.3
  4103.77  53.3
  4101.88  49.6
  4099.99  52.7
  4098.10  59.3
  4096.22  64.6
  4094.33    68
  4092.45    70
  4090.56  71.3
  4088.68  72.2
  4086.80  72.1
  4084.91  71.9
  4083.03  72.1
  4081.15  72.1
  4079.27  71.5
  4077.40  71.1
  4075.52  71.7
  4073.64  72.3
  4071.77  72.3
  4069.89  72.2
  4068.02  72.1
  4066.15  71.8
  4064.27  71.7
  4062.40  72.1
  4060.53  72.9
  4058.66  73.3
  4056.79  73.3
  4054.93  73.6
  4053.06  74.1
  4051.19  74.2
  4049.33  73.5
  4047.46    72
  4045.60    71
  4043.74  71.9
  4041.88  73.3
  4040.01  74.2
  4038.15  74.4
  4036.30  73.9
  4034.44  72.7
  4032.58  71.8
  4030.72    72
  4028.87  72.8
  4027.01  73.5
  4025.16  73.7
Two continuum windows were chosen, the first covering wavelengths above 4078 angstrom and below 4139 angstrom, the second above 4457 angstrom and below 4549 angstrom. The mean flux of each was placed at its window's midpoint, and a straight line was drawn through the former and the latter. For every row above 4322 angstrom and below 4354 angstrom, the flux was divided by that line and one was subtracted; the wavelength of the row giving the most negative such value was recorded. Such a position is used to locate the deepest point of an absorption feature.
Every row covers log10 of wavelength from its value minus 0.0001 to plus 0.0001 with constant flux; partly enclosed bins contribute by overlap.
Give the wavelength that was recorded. 4340.93 angstrom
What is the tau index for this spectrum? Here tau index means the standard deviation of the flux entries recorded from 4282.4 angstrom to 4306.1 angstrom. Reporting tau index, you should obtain 1.3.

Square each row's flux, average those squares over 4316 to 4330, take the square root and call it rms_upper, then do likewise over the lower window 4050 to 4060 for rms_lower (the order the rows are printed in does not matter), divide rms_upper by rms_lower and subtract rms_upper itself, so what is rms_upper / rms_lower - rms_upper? -68.7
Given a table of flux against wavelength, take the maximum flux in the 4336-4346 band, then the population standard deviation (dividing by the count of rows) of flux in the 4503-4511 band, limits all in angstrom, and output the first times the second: 13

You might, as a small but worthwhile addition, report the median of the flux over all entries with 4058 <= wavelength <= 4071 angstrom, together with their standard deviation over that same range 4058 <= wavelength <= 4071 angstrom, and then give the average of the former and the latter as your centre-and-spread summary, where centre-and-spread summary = 36.3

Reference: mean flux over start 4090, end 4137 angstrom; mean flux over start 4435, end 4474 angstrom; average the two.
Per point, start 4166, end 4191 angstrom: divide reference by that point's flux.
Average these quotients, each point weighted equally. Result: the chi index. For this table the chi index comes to 0.95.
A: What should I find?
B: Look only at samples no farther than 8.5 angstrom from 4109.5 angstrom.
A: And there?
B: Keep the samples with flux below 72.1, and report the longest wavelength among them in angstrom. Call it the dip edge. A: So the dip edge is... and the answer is 4117.02 angstrom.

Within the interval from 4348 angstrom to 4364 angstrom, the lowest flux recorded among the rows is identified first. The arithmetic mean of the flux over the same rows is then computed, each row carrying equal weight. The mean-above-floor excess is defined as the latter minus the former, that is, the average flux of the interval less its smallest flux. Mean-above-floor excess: 2.3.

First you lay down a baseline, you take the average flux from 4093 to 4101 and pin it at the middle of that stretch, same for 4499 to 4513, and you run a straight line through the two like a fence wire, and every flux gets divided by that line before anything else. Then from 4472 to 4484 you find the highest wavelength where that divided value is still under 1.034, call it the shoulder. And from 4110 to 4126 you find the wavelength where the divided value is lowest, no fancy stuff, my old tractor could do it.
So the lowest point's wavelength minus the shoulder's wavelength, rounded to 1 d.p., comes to -371.8 angstrom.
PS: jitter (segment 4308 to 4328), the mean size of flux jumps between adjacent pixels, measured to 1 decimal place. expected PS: 0.5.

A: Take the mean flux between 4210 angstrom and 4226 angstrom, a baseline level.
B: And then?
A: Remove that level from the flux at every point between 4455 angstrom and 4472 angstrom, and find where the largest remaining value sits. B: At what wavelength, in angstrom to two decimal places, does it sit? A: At 4464.60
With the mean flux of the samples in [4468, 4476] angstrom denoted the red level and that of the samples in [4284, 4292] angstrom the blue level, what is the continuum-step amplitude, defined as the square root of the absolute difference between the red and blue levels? 0.9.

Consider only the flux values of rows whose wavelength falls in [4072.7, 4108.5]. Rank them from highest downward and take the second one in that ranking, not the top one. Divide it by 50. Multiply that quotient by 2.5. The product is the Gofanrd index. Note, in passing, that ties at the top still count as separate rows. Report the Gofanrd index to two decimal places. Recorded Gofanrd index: 3.61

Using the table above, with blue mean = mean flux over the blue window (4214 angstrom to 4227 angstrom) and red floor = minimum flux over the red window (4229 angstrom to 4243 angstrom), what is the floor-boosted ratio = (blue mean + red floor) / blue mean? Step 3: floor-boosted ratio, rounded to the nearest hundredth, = 2.01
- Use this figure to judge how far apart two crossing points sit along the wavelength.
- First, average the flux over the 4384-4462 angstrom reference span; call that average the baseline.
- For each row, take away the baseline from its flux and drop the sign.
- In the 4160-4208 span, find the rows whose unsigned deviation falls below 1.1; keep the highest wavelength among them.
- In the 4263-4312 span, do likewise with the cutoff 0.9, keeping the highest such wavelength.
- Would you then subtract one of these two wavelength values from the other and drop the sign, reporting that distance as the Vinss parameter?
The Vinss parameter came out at 84.1 angstrom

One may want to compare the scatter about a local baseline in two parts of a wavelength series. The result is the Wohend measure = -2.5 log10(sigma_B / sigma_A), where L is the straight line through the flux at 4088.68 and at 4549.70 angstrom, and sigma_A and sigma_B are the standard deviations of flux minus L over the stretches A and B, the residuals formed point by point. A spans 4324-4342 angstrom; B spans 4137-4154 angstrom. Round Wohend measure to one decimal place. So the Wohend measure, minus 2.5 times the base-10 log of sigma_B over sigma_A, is 2.8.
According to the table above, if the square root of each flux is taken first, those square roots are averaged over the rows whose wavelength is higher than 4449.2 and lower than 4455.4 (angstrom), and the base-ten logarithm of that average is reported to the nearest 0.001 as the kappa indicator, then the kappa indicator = 0.923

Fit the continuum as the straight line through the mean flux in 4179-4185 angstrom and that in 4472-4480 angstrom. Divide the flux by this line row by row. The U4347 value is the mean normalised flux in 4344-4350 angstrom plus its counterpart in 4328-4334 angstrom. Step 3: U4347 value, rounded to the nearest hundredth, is 1.85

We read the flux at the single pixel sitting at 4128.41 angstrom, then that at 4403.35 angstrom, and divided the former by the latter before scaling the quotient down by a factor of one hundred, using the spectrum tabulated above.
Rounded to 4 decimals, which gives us 0.0102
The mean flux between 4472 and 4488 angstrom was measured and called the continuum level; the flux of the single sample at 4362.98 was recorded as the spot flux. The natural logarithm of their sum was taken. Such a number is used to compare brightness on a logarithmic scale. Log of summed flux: 4.960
